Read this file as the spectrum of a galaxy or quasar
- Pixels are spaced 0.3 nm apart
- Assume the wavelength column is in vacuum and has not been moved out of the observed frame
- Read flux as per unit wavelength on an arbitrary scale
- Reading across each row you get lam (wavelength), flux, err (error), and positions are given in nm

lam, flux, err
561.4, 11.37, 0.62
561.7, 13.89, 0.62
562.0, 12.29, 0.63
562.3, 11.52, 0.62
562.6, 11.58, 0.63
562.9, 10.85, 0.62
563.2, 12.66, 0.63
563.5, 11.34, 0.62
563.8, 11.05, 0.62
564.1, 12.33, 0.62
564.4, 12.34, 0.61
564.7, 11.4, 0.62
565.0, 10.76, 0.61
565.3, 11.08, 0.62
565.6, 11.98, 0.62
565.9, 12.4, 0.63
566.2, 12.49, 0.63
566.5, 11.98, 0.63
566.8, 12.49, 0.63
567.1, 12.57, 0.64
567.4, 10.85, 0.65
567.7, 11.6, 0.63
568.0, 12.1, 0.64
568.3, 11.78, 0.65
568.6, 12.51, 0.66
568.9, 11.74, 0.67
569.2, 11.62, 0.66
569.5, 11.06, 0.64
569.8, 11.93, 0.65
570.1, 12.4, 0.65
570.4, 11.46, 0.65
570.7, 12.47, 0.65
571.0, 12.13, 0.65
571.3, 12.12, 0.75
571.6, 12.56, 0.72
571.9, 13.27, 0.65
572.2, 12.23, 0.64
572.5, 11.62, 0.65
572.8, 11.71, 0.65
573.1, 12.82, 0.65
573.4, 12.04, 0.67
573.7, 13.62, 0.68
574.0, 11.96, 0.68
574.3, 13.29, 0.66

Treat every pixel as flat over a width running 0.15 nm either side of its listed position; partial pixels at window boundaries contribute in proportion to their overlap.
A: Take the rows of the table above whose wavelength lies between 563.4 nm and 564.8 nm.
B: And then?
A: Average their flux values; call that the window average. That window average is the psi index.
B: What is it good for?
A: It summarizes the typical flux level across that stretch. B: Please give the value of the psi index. 11.7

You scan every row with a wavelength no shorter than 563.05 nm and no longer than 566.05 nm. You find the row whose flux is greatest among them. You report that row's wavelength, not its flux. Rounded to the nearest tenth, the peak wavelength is 563.2 nm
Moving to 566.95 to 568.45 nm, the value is 567.1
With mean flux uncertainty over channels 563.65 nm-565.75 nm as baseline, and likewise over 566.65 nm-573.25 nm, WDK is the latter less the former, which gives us 0.039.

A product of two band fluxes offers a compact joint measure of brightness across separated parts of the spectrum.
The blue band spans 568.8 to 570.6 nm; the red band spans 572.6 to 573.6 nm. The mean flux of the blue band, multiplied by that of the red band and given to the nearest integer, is 143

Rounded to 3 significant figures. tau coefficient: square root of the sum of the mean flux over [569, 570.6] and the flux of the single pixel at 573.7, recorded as 5.03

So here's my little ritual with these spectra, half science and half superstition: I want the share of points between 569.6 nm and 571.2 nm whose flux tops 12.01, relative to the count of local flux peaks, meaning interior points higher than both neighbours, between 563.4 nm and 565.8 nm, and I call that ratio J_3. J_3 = 0.60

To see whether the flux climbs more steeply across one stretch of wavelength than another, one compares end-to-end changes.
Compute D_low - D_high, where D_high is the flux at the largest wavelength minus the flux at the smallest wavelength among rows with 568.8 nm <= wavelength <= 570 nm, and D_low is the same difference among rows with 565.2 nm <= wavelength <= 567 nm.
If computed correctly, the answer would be 1.2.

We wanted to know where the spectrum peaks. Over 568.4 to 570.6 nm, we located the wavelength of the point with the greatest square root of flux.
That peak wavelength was 568.6 nm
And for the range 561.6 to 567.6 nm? 561.7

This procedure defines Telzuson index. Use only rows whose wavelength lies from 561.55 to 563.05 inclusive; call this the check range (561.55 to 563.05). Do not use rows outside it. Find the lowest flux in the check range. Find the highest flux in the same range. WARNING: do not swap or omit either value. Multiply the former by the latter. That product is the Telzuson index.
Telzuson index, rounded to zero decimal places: 151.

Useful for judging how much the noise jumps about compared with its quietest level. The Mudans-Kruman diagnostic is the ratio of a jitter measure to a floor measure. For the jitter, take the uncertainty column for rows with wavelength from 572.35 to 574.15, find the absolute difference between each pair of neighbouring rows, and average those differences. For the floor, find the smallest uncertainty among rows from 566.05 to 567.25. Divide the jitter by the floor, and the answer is 0.010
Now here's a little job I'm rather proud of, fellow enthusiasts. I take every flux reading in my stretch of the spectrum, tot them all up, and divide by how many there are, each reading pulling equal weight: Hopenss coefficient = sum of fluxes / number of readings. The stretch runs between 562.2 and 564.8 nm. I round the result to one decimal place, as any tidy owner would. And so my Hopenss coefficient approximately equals 11.7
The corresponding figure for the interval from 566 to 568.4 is 12.0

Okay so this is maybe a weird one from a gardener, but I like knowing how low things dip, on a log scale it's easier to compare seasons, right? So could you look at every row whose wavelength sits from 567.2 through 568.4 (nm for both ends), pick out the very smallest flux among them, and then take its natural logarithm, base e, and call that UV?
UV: 2.38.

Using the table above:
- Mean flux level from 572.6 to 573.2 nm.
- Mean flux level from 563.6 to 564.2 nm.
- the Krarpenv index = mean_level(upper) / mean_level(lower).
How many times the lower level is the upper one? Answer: 1.05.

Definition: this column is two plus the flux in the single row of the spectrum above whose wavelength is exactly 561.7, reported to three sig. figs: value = 15.9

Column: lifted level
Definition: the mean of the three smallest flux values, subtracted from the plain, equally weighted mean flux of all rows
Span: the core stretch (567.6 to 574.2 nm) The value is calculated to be 0.8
